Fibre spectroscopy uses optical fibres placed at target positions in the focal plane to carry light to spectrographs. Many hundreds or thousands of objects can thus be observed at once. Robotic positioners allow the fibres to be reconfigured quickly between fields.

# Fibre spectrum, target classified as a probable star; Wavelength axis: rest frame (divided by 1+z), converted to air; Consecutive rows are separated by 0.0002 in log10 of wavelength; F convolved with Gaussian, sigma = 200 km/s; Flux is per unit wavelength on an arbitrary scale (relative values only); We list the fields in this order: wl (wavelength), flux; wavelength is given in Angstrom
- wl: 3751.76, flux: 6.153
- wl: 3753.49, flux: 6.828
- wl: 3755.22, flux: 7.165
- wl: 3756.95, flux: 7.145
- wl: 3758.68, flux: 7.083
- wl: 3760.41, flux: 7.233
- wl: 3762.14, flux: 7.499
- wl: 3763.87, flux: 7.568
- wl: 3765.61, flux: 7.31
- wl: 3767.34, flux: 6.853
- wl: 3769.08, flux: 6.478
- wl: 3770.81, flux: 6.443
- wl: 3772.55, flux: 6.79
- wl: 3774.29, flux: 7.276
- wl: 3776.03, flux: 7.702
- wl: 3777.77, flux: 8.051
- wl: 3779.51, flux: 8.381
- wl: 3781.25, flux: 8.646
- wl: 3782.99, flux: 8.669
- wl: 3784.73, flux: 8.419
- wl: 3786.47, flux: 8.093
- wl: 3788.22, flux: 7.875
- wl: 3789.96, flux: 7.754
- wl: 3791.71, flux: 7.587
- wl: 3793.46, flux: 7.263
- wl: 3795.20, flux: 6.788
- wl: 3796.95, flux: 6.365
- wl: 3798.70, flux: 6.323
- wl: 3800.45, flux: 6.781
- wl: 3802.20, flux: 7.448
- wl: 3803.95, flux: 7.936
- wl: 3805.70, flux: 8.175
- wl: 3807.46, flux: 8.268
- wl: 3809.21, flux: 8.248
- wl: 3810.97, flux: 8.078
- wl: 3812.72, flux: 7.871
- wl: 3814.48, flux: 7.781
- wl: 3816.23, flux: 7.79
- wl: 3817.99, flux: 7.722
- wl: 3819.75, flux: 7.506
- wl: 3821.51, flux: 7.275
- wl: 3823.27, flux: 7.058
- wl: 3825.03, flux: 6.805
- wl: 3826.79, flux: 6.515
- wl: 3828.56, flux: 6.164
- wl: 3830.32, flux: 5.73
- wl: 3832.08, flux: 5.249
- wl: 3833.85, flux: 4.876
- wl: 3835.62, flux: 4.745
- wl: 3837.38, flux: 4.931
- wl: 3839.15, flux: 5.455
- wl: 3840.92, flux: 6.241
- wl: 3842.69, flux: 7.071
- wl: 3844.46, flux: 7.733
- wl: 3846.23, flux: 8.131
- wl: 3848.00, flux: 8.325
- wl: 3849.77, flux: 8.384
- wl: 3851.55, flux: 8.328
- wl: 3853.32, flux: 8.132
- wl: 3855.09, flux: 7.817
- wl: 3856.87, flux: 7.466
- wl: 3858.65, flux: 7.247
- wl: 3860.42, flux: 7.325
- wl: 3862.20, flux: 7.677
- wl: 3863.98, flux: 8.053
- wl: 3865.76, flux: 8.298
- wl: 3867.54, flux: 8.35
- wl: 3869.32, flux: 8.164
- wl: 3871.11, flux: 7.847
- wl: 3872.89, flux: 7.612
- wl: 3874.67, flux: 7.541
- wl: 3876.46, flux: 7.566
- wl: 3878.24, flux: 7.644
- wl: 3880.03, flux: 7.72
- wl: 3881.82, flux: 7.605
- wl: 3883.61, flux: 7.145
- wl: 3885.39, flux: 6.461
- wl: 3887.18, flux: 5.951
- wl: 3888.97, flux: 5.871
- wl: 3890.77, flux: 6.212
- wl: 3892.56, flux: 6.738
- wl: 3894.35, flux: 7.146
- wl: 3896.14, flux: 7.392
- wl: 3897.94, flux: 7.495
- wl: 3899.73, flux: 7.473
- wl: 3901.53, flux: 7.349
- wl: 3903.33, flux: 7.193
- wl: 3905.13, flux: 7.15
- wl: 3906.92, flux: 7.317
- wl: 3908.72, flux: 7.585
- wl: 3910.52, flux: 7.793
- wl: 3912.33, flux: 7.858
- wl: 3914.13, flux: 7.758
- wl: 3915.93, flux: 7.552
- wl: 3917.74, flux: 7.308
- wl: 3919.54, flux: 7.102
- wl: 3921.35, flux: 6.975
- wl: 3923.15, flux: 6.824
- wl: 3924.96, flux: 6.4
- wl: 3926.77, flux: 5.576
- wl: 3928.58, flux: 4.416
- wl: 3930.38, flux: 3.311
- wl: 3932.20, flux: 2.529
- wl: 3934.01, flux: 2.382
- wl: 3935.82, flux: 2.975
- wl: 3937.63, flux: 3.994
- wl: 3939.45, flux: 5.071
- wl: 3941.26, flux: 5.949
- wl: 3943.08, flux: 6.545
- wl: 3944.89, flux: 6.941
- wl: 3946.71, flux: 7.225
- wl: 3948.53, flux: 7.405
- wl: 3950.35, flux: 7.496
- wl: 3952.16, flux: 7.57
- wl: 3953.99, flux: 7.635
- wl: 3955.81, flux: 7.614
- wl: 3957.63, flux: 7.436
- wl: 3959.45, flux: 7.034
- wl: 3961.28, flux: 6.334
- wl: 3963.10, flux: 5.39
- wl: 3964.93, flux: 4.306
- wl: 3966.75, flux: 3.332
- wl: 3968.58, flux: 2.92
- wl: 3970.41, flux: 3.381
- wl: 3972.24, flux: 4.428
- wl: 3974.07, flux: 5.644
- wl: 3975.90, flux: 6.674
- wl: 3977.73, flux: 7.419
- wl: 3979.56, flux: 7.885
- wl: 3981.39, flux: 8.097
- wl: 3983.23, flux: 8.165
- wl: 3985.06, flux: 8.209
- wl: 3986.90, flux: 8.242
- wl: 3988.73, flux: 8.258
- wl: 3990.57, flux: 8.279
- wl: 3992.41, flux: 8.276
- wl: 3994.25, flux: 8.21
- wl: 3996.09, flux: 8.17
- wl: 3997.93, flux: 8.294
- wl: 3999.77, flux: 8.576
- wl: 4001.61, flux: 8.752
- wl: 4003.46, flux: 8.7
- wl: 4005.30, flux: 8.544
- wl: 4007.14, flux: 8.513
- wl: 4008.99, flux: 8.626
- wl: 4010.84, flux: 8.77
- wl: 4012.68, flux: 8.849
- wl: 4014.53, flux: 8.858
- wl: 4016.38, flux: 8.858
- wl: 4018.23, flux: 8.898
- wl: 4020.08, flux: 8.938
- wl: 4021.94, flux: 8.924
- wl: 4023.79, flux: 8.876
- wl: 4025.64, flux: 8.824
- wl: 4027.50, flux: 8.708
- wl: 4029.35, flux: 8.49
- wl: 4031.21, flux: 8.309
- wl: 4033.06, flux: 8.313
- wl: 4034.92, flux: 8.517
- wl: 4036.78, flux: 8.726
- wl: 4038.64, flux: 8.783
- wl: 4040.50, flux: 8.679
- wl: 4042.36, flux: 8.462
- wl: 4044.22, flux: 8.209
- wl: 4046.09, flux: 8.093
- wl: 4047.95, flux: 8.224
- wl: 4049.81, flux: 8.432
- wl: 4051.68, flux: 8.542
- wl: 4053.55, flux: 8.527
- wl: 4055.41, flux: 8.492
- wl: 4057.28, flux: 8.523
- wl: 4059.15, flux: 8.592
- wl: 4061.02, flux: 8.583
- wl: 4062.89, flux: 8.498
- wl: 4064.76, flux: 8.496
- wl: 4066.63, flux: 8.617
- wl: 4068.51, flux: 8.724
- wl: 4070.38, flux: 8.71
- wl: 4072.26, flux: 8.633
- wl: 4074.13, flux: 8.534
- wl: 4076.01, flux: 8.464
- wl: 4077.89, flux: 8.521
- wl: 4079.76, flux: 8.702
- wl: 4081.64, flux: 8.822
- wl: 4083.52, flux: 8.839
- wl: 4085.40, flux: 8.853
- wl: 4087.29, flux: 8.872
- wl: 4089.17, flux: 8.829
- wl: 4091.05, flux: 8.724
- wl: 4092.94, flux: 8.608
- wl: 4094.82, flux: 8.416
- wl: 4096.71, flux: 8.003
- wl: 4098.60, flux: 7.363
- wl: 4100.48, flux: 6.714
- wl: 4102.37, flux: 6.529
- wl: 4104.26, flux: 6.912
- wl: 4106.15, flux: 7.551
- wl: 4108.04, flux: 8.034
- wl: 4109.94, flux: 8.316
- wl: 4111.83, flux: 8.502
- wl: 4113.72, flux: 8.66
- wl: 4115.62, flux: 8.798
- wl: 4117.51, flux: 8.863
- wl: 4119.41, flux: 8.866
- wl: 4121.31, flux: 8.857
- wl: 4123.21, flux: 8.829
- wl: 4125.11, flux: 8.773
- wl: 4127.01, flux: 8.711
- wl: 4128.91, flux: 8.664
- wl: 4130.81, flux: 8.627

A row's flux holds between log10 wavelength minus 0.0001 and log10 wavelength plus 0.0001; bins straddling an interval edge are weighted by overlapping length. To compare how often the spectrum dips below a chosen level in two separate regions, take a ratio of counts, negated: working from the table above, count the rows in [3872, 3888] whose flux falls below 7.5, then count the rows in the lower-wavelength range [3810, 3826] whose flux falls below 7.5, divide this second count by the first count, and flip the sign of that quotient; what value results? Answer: -1.00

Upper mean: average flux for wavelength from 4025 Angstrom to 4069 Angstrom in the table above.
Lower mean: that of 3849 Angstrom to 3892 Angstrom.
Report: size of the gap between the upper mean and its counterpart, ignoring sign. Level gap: 1.00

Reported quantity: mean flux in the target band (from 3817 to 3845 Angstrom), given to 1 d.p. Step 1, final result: 6.3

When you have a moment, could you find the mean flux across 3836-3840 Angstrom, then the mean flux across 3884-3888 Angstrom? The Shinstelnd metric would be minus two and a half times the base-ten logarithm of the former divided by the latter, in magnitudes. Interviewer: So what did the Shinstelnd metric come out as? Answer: 0.2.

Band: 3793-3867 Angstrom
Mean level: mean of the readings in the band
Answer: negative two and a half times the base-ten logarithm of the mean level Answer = -2.14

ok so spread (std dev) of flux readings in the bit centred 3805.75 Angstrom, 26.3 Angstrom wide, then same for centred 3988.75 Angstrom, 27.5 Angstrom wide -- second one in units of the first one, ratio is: 0.74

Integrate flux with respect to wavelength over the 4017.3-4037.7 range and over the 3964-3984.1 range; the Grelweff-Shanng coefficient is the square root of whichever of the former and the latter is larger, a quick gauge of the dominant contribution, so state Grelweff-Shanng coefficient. 13.31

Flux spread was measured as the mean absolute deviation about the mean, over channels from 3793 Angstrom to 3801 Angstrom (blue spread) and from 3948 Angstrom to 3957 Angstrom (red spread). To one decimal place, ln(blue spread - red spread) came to -1.5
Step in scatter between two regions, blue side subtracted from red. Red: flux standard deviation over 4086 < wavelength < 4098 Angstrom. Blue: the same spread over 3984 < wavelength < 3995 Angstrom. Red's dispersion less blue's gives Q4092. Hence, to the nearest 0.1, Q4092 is 0.3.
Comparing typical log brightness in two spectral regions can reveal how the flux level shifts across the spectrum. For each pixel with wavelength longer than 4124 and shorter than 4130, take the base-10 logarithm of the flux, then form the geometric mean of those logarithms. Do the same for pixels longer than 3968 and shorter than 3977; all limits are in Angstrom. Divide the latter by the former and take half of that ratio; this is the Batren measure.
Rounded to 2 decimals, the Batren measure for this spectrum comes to 0.33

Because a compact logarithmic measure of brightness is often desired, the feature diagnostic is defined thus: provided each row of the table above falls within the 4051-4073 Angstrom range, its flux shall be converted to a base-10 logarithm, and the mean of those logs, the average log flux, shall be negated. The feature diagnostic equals -0.93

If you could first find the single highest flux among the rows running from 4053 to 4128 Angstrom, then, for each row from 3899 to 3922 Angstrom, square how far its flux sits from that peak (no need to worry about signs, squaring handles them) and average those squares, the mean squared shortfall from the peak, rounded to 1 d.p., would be 2.2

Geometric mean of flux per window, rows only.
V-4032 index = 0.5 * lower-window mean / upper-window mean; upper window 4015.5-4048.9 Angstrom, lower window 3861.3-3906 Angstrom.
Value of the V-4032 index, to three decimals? 0.425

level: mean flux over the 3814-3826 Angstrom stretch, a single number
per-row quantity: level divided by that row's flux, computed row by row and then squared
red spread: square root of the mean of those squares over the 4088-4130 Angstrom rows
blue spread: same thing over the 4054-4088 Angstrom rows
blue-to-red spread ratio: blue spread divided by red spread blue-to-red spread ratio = 0.94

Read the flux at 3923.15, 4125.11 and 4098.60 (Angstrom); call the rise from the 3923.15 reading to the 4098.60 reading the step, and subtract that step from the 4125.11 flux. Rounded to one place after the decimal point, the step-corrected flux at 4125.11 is 8.2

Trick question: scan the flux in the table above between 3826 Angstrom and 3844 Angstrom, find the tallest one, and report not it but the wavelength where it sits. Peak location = 3842.69 Angstrom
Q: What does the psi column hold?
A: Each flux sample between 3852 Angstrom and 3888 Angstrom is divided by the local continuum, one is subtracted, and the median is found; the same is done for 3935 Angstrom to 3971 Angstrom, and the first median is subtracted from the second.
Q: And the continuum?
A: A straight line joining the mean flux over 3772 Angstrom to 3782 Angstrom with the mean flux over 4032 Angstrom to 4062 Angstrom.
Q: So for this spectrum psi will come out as -0.17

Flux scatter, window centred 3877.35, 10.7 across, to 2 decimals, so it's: 0.06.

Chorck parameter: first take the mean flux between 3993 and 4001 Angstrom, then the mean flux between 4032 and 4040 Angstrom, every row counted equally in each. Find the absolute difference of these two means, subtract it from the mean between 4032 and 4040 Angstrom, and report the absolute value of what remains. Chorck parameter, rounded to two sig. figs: 8.3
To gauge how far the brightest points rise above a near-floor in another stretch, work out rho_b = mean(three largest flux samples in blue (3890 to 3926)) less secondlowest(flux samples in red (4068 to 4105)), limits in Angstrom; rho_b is 1.1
